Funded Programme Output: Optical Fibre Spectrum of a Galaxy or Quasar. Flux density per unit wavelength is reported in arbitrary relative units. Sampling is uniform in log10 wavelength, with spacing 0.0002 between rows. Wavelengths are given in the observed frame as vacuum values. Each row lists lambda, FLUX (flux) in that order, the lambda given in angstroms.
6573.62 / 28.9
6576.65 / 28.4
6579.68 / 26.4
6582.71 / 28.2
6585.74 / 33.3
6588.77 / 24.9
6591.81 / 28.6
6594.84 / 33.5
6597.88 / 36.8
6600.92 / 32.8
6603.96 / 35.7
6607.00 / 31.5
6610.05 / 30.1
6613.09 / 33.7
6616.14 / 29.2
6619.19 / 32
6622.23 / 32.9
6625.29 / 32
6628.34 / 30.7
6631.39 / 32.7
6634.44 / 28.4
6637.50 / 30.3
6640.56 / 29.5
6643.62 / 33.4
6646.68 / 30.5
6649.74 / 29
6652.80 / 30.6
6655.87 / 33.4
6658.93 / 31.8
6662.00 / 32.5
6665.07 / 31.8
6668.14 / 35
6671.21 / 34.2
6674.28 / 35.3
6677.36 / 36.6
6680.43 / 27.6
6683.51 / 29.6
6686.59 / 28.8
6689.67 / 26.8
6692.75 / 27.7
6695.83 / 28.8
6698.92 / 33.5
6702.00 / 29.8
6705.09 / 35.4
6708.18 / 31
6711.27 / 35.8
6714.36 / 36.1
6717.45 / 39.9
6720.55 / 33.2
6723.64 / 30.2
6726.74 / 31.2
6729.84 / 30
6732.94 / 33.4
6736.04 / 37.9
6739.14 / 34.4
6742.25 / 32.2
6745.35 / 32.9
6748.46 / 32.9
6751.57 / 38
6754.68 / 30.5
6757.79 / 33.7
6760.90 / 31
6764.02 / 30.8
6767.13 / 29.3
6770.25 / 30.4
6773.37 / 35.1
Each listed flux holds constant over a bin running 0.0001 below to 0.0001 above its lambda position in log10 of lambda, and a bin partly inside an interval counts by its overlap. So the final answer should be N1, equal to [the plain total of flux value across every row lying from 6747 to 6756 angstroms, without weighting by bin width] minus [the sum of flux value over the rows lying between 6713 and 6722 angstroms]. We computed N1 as -8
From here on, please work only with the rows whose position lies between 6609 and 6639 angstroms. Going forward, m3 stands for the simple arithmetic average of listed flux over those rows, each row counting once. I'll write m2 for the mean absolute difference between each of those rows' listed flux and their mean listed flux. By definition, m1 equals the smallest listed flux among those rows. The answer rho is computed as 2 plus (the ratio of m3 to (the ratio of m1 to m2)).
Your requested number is 3.6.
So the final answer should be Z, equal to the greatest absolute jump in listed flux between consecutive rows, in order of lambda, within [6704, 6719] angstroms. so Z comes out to 4.8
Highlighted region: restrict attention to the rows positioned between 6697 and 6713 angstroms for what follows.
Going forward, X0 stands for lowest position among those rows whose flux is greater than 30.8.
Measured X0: 6698.92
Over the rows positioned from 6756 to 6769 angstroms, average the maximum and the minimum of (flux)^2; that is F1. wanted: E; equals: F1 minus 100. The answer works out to 897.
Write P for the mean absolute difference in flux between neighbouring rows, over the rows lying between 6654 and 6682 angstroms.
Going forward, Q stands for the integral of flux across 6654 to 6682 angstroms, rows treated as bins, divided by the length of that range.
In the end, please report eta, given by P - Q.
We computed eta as -30.8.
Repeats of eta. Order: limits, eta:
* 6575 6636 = -27.8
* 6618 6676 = -30.1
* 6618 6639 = -29.4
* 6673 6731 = -28.8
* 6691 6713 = -27.7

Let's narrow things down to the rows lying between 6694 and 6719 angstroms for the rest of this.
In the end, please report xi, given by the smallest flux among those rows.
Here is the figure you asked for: 28.8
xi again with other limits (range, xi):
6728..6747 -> 30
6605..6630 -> 29.2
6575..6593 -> 24.9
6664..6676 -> 31.8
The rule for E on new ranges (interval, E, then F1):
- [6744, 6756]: 1087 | 1187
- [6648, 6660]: 878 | 978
